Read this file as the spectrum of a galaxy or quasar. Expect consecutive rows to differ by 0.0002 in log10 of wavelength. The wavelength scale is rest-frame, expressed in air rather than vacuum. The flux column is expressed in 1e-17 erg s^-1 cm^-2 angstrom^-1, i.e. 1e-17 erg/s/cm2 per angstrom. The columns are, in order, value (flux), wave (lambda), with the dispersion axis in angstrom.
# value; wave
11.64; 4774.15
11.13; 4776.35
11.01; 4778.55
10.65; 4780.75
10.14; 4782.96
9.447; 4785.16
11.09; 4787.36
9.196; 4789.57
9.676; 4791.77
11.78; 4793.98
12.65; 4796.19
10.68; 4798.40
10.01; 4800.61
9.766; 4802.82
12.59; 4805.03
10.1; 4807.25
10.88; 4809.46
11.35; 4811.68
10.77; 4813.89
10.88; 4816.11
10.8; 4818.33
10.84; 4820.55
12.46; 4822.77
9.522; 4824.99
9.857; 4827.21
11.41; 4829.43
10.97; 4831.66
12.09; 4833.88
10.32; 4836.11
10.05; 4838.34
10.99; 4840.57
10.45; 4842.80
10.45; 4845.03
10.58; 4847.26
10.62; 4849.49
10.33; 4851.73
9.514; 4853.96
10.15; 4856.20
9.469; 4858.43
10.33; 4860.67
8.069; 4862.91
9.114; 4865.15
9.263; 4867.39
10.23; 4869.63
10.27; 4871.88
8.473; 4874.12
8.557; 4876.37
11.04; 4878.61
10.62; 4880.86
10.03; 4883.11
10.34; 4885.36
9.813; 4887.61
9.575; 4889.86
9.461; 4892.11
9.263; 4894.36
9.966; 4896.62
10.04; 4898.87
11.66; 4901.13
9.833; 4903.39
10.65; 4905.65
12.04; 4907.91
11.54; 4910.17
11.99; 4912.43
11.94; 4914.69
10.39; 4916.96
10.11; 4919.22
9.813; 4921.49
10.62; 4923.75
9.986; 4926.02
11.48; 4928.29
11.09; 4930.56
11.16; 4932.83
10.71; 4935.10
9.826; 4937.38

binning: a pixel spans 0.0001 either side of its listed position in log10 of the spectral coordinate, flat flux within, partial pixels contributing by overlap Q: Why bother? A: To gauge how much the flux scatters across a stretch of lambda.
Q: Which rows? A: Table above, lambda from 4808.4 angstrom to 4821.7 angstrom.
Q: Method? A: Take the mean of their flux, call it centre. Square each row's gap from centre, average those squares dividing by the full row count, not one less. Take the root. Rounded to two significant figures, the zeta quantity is 0.20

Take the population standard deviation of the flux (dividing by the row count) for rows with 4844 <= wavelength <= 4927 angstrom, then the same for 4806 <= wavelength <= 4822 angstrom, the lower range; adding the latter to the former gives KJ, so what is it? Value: 1.3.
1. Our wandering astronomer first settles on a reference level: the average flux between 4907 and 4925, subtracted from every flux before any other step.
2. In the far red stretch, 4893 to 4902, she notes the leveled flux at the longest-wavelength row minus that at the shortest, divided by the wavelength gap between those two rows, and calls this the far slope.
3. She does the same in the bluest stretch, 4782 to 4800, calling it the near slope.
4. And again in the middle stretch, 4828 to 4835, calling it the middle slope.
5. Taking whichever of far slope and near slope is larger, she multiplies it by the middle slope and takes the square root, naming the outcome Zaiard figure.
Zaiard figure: 0.23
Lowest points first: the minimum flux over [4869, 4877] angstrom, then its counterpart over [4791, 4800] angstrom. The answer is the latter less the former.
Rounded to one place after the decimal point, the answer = 1.2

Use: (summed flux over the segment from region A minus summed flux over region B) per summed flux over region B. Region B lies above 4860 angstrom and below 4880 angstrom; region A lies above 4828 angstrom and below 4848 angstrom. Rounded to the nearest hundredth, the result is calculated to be 0.14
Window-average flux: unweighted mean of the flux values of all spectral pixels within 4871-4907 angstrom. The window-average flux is 10.0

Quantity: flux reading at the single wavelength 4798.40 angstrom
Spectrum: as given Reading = 10.68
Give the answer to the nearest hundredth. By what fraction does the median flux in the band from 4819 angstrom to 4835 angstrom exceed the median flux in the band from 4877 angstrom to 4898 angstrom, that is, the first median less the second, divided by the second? 0.10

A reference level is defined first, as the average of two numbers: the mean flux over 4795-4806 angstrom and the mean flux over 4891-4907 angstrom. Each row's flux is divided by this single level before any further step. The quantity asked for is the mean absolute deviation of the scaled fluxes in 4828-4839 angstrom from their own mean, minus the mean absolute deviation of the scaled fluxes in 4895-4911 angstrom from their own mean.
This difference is -0.02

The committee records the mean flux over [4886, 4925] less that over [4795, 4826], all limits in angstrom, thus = -0.4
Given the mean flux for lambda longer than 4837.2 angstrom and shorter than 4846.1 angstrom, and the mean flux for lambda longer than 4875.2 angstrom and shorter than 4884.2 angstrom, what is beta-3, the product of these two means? 105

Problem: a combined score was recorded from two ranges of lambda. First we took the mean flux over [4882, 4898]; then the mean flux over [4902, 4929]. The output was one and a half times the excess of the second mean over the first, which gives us 1.6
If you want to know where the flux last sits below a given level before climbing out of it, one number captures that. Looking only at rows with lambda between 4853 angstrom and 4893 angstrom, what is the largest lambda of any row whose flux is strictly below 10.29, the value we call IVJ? 4892.11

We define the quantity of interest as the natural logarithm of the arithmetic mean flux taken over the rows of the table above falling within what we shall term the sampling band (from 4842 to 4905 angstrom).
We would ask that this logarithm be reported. 2.29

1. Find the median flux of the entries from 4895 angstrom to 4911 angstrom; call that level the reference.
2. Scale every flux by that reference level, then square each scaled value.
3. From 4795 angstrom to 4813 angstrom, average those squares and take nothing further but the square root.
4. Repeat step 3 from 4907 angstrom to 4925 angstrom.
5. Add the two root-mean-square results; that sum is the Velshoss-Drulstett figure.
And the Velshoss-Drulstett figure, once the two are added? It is 2.08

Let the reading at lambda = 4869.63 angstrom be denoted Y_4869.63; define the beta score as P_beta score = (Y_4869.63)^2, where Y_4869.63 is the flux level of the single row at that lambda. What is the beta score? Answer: 105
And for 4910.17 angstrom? 133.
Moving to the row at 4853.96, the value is 91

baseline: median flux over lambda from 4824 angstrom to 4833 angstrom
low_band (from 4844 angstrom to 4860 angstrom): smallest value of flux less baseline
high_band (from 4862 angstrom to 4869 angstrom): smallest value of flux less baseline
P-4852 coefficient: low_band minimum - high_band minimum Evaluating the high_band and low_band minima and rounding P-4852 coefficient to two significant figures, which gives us 1.4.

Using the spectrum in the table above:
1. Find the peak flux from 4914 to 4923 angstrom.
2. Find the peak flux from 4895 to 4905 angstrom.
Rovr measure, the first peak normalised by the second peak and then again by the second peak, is 0.088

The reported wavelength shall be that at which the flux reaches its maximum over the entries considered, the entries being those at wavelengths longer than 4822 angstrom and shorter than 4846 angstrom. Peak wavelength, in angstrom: 4822.77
